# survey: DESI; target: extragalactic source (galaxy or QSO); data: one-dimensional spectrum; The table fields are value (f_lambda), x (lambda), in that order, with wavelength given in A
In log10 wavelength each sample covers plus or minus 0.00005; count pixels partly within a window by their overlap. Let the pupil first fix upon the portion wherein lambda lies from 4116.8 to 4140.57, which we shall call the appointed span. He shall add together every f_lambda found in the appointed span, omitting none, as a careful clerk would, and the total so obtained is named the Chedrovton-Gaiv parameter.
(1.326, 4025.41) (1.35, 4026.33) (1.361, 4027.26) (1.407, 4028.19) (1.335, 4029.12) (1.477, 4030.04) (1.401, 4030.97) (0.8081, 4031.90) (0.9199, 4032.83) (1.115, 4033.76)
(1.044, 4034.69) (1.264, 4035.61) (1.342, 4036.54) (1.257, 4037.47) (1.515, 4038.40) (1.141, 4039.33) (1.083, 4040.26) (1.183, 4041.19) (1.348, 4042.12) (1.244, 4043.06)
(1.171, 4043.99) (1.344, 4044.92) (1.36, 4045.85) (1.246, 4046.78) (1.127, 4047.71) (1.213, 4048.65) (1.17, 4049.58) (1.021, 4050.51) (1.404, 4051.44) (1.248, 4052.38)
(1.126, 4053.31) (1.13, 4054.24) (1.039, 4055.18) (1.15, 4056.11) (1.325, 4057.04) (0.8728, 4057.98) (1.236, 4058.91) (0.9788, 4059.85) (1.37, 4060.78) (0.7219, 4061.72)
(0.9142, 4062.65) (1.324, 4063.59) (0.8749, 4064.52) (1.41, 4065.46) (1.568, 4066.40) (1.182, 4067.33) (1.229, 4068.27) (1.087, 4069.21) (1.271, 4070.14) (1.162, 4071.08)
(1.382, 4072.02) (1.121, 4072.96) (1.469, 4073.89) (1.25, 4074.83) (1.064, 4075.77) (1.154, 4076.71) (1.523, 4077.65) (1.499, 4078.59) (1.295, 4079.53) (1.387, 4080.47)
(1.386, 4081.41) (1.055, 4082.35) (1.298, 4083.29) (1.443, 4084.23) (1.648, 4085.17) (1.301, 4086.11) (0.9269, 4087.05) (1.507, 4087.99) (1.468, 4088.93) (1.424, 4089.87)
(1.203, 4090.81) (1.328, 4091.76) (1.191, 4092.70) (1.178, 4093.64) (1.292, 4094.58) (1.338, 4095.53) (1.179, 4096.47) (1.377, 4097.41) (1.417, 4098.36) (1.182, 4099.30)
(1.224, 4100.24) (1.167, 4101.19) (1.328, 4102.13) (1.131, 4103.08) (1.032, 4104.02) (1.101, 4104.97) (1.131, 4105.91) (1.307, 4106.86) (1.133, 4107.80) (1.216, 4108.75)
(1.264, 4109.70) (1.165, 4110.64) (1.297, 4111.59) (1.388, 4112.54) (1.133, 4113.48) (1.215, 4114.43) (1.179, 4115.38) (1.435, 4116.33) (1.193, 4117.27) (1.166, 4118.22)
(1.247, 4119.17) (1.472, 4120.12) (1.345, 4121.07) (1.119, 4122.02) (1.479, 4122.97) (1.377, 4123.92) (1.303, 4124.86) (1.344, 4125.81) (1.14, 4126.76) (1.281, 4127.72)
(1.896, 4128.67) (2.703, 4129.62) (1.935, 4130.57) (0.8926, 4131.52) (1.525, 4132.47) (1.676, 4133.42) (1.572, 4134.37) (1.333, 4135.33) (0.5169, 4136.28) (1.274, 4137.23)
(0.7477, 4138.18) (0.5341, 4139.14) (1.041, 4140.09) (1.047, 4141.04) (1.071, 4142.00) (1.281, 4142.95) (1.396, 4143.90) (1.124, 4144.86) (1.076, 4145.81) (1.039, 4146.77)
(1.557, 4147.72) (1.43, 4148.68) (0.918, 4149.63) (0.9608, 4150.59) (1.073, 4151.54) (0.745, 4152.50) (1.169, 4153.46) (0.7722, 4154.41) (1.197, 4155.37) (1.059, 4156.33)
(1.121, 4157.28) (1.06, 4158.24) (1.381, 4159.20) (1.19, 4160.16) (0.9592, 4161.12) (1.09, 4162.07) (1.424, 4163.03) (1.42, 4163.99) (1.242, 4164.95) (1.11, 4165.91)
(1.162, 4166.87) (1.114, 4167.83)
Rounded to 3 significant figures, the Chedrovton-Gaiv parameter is 33.1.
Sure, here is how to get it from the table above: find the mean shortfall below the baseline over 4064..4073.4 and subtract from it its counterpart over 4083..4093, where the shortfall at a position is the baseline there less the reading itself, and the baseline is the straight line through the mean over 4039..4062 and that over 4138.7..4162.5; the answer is 0.13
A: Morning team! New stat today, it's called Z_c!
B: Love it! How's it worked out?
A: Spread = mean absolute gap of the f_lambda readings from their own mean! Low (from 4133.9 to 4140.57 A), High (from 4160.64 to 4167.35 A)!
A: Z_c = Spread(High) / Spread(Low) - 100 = -99.6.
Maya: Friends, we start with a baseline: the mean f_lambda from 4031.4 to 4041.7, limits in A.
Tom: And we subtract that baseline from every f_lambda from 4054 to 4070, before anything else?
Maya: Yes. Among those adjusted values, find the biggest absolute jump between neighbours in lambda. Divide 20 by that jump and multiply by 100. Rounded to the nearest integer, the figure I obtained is 3086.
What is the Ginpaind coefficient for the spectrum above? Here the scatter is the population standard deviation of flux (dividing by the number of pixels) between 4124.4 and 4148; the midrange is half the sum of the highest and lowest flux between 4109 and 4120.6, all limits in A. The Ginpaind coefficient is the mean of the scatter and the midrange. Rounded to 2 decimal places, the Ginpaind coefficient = 0.88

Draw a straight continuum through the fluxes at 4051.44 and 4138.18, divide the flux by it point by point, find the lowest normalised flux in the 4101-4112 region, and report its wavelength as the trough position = 4104.02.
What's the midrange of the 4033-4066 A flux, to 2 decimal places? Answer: 1.12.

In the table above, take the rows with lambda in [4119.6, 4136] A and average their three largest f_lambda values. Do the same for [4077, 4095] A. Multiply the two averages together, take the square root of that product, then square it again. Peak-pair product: 3.4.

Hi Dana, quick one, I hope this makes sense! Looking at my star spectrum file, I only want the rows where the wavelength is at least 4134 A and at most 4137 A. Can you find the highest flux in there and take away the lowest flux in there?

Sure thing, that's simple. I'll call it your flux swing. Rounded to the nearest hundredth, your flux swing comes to 1.06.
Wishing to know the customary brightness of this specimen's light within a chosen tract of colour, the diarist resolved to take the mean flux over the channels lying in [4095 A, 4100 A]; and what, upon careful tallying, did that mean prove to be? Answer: 1.30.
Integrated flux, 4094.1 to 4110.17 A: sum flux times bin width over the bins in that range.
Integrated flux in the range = 20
